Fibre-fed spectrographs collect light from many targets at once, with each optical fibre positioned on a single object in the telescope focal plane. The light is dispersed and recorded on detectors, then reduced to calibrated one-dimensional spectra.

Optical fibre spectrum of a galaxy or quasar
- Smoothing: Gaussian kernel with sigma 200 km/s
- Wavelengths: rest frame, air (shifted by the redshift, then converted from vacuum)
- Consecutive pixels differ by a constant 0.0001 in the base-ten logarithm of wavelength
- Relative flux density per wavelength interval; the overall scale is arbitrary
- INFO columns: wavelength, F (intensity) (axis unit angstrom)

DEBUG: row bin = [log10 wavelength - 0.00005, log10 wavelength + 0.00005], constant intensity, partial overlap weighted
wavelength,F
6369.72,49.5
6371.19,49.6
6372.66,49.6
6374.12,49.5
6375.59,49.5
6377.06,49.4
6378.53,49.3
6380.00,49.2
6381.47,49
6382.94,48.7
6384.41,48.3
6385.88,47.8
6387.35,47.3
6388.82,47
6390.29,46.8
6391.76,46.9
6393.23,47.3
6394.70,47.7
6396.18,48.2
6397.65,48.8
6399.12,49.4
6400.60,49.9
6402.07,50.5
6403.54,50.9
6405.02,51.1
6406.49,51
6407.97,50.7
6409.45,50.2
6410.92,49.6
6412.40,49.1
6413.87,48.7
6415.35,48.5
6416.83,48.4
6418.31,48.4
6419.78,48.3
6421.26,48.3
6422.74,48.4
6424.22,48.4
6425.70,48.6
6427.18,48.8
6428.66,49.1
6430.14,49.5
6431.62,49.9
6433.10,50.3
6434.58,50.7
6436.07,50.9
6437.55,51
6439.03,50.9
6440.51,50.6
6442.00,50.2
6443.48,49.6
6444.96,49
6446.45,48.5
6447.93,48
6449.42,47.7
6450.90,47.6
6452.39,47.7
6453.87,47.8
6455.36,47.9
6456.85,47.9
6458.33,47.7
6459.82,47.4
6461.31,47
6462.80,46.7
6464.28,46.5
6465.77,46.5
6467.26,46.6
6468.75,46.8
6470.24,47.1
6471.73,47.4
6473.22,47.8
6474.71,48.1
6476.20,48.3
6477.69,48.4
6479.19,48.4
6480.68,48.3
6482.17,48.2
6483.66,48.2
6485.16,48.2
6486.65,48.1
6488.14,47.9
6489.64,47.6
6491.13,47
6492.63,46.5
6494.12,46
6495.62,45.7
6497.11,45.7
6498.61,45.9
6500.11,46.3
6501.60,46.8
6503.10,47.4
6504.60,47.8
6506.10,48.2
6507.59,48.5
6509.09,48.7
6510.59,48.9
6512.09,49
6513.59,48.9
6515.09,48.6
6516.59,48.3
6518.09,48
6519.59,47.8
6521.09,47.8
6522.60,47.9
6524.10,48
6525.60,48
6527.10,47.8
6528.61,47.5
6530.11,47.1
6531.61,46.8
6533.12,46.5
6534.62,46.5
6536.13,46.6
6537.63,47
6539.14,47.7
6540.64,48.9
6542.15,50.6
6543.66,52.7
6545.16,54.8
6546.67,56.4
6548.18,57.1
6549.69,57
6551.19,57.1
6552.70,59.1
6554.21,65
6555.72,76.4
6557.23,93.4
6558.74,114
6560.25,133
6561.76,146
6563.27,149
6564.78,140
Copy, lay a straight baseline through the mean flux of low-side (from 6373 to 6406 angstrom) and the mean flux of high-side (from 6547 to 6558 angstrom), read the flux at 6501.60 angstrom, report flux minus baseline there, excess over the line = -14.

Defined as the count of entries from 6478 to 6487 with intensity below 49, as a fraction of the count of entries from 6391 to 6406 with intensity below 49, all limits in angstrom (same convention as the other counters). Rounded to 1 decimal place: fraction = 1.2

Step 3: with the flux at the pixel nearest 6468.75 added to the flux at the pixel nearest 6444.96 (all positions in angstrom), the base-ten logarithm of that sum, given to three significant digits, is 1.98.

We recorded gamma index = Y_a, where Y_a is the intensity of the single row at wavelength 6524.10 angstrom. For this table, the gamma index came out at 48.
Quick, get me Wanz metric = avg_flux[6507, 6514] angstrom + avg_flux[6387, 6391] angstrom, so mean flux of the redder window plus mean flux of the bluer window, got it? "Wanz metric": 95.8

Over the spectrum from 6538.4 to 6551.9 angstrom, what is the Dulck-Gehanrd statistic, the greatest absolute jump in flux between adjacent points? 2.1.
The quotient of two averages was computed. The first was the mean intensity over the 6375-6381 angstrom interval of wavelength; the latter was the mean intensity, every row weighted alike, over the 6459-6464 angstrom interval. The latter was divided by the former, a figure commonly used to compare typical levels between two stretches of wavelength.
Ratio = 0.95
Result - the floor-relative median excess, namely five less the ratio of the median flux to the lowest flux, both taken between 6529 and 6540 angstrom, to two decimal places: 3.99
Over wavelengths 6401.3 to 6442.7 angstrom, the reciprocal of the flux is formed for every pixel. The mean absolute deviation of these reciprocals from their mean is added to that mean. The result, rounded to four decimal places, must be 0.0205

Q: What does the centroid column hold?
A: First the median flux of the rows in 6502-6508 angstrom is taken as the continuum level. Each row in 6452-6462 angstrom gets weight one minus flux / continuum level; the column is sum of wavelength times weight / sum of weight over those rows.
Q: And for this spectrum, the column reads 6458.6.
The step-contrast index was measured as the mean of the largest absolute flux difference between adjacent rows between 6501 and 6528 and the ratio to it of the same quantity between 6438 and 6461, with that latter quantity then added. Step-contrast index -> 1.4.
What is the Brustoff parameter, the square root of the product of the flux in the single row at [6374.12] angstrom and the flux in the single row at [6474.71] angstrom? 48.8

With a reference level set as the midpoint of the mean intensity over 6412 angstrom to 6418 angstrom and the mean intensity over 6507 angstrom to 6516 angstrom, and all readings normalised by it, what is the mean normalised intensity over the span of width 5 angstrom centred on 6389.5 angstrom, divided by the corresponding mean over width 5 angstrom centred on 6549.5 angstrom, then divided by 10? 0.082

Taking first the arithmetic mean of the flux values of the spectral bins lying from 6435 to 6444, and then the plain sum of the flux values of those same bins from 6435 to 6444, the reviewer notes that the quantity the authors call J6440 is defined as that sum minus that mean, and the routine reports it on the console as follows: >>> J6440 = 253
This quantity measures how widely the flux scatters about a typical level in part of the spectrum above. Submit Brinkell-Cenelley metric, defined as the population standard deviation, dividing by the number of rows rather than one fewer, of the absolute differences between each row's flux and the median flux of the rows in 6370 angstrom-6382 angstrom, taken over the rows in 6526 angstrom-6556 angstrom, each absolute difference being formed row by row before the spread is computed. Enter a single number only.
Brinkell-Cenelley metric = 6.0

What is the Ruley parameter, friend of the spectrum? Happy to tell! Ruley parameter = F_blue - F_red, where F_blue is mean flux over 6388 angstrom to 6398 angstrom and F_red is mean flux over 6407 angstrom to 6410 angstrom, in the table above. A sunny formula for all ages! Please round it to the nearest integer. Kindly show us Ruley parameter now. -3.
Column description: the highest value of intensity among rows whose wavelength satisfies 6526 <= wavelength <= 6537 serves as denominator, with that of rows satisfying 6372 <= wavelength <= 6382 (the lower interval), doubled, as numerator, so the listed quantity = 2.08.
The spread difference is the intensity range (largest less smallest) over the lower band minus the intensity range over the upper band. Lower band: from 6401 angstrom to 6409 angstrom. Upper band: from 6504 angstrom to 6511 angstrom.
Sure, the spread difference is -0.5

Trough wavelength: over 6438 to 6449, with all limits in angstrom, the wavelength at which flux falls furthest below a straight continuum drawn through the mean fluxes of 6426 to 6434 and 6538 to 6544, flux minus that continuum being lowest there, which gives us 6447.93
